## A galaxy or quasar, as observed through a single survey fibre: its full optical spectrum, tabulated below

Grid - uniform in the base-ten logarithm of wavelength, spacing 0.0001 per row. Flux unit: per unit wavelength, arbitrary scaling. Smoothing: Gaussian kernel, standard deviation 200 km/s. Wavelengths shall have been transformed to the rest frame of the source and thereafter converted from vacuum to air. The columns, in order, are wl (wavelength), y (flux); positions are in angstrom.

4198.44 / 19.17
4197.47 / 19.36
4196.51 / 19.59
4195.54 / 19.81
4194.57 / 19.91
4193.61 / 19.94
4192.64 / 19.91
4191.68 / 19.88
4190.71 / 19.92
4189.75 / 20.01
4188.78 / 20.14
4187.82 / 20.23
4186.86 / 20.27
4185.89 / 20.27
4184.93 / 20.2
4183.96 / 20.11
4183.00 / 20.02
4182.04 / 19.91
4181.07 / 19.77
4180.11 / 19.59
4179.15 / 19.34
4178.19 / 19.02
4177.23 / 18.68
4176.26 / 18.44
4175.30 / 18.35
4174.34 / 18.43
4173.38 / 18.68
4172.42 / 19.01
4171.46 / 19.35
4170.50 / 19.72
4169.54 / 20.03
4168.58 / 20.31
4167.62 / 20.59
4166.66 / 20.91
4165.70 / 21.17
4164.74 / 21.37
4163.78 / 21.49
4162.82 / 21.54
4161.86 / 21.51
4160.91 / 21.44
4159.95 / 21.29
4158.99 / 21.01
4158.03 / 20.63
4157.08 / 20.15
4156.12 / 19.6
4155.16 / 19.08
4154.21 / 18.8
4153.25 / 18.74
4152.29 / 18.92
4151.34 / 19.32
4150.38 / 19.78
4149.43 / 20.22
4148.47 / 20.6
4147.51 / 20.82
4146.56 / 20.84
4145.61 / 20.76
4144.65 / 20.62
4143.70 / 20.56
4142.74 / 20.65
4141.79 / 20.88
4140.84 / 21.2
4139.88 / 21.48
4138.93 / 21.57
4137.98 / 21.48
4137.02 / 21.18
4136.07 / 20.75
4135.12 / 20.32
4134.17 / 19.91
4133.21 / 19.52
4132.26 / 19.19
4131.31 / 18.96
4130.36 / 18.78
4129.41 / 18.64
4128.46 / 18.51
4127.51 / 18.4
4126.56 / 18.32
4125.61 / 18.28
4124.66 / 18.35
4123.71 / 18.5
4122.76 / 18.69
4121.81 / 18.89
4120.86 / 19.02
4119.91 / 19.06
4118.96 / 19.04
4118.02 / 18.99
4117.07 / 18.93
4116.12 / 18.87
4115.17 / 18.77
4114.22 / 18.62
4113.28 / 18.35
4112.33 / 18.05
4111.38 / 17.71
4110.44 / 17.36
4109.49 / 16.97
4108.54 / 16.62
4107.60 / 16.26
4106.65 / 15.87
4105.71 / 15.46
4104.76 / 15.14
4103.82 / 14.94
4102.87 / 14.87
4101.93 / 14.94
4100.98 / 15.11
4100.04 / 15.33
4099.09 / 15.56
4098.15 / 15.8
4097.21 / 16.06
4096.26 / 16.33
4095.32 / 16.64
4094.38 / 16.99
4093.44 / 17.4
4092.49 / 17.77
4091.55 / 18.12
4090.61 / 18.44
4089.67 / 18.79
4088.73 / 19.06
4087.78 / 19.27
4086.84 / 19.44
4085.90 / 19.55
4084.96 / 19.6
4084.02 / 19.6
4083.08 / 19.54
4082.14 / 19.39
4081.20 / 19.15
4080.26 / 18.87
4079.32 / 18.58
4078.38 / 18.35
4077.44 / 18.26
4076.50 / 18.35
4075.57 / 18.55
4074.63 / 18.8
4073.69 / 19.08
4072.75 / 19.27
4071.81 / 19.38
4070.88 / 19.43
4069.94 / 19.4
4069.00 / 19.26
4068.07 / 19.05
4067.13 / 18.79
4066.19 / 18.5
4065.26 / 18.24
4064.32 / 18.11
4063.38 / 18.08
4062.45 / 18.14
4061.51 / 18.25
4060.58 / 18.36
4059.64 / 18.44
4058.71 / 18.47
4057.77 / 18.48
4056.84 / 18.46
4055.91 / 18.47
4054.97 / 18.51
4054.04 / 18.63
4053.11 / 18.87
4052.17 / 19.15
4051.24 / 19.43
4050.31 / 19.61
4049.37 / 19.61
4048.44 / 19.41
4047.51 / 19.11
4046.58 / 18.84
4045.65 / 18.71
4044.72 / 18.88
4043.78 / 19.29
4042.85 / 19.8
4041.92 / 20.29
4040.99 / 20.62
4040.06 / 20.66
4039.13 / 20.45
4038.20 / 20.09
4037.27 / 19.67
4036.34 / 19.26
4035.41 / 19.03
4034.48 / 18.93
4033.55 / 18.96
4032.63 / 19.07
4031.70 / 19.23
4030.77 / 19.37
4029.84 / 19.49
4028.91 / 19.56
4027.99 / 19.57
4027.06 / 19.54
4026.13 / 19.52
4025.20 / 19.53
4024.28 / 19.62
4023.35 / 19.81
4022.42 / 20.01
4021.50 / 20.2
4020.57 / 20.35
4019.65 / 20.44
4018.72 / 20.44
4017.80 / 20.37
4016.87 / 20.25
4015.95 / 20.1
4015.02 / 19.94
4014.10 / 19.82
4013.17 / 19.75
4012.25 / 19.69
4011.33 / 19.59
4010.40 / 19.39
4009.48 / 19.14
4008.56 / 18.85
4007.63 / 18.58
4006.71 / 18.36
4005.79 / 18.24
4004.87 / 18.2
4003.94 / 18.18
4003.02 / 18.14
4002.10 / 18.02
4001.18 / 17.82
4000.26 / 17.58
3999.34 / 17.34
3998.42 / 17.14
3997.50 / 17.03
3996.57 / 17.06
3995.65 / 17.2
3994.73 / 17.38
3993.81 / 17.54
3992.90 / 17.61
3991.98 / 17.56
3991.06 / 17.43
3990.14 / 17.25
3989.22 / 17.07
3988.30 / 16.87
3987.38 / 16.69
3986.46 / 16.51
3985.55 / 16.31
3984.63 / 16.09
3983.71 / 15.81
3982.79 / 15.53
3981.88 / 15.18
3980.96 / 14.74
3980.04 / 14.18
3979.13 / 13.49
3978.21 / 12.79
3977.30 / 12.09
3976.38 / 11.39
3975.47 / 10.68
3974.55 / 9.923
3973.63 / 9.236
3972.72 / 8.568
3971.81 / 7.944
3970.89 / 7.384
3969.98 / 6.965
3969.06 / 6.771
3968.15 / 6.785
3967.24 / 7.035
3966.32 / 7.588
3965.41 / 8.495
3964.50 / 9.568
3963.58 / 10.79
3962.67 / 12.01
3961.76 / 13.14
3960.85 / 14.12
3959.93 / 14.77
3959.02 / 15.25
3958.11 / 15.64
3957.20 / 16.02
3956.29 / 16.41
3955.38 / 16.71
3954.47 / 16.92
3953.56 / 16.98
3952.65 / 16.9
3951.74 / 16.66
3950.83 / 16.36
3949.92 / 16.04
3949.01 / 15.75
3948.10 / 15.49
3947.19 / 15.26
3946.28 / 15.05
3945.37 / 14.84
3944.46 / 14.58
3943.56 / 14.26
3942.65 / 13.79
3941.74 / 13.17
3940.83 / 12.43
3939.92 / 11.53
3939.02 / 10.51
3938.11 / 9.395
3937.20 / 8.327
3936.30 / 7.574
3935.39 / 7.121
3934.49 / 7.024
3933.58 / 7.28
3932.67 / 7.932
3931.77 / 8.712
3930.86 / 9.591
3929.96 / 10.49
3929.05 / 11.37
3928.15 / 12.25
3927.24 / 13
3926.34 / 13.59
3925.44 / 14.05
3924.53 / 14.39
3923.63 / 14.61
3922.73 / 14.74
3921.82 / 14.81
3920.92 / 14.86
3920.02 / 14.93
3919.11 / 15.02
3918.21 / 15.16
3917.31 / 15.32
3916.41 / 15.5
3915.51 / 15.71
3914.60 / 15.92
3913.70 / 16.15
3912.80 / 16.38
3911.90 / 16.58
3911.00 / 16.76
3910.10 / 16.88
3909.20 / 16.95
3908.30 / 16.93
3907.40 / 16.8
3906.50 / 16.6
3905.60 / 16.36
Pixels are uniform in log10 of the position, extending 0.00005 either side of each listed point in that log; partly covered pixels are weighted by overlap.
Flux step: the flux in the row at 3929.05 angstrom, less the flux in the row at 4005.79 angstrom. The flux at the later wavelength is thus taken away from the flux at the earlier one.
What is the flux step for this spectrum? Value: -6.9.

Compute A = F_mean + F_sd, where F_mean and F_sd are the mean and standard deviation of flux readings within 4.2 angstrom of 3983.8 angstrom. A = 16.5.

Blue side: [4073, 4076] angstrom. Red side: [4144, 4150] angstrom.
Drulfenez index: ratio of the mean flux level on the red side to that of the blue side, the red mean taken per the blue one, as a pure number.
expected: 1.10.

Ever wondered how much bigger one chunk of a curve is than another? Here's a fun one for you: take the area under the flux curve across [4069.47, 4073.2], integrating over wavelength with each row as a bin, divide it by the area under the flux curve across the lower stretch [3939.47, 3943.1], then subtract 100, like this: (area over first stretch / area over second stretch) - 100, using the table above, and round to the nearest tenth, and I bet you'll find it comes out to -98.4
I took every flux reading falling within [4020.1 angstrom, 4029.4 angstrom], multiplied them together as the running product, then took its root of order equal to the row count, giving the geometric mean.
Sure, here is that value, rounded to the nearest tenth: 19.8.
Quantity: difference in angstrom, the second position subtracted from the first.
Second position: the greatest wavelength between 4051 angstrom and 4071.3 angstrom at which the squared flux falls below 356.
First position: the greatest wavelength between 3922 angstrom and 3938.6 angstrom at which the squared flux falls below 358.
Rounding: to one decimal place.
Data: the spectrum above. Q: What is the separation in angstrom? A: -129.0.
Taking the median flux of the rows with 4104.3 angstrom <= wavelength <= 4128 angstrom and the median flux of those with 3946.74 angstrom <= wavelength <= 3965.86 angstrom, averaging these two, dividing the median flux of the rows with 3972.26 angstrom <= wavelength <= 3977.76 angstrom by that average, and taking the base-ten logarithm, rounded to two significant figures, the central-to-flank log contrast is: -0.22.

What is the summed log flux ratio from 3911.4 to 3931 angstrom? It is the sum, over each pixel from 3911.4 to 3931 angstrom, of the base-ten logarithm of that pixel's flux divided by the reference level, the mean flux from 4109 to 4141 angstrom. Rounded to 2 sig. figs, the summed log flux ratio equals -2.9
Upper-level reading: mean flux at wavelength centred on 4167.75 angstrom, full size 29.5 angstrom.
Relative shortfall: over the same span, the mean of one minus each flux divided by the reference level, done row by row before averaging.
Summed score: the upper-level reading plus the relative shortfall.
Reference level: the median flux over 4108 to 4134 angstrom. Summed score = 19.9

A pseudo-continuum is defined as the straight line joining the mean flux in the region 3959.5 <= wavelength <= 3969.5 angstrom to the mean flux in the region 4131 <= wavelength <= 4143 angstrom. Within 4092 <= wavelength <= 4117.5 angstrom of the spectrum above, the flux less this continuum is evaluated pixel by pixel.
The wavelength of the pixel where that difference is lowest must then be 4102.87 angstrom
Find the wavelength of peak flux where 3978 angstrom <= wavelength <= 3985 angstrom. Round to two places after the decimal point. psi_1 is 3984.63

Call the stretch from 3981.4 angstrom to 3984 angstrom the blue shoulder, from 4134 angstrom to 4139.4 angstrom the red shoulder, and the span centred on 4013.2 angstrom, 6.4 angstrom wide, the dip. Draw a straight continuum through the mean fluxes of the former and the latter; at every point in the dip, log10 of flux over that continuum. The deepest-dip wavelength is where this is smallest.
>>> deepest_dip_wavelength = 4010.40 angstrom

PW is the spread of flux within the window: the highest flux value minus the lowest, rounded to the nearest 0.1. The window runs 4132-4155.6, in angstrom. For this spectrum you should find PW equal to 2.8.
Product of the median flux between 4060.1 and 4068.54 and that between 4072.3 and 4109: 333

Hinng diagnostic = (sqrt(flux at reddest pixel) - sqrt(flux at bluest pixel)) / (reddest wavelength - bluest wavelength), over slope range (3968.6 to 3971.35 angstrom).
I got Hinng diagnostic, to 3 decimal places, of 0.063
